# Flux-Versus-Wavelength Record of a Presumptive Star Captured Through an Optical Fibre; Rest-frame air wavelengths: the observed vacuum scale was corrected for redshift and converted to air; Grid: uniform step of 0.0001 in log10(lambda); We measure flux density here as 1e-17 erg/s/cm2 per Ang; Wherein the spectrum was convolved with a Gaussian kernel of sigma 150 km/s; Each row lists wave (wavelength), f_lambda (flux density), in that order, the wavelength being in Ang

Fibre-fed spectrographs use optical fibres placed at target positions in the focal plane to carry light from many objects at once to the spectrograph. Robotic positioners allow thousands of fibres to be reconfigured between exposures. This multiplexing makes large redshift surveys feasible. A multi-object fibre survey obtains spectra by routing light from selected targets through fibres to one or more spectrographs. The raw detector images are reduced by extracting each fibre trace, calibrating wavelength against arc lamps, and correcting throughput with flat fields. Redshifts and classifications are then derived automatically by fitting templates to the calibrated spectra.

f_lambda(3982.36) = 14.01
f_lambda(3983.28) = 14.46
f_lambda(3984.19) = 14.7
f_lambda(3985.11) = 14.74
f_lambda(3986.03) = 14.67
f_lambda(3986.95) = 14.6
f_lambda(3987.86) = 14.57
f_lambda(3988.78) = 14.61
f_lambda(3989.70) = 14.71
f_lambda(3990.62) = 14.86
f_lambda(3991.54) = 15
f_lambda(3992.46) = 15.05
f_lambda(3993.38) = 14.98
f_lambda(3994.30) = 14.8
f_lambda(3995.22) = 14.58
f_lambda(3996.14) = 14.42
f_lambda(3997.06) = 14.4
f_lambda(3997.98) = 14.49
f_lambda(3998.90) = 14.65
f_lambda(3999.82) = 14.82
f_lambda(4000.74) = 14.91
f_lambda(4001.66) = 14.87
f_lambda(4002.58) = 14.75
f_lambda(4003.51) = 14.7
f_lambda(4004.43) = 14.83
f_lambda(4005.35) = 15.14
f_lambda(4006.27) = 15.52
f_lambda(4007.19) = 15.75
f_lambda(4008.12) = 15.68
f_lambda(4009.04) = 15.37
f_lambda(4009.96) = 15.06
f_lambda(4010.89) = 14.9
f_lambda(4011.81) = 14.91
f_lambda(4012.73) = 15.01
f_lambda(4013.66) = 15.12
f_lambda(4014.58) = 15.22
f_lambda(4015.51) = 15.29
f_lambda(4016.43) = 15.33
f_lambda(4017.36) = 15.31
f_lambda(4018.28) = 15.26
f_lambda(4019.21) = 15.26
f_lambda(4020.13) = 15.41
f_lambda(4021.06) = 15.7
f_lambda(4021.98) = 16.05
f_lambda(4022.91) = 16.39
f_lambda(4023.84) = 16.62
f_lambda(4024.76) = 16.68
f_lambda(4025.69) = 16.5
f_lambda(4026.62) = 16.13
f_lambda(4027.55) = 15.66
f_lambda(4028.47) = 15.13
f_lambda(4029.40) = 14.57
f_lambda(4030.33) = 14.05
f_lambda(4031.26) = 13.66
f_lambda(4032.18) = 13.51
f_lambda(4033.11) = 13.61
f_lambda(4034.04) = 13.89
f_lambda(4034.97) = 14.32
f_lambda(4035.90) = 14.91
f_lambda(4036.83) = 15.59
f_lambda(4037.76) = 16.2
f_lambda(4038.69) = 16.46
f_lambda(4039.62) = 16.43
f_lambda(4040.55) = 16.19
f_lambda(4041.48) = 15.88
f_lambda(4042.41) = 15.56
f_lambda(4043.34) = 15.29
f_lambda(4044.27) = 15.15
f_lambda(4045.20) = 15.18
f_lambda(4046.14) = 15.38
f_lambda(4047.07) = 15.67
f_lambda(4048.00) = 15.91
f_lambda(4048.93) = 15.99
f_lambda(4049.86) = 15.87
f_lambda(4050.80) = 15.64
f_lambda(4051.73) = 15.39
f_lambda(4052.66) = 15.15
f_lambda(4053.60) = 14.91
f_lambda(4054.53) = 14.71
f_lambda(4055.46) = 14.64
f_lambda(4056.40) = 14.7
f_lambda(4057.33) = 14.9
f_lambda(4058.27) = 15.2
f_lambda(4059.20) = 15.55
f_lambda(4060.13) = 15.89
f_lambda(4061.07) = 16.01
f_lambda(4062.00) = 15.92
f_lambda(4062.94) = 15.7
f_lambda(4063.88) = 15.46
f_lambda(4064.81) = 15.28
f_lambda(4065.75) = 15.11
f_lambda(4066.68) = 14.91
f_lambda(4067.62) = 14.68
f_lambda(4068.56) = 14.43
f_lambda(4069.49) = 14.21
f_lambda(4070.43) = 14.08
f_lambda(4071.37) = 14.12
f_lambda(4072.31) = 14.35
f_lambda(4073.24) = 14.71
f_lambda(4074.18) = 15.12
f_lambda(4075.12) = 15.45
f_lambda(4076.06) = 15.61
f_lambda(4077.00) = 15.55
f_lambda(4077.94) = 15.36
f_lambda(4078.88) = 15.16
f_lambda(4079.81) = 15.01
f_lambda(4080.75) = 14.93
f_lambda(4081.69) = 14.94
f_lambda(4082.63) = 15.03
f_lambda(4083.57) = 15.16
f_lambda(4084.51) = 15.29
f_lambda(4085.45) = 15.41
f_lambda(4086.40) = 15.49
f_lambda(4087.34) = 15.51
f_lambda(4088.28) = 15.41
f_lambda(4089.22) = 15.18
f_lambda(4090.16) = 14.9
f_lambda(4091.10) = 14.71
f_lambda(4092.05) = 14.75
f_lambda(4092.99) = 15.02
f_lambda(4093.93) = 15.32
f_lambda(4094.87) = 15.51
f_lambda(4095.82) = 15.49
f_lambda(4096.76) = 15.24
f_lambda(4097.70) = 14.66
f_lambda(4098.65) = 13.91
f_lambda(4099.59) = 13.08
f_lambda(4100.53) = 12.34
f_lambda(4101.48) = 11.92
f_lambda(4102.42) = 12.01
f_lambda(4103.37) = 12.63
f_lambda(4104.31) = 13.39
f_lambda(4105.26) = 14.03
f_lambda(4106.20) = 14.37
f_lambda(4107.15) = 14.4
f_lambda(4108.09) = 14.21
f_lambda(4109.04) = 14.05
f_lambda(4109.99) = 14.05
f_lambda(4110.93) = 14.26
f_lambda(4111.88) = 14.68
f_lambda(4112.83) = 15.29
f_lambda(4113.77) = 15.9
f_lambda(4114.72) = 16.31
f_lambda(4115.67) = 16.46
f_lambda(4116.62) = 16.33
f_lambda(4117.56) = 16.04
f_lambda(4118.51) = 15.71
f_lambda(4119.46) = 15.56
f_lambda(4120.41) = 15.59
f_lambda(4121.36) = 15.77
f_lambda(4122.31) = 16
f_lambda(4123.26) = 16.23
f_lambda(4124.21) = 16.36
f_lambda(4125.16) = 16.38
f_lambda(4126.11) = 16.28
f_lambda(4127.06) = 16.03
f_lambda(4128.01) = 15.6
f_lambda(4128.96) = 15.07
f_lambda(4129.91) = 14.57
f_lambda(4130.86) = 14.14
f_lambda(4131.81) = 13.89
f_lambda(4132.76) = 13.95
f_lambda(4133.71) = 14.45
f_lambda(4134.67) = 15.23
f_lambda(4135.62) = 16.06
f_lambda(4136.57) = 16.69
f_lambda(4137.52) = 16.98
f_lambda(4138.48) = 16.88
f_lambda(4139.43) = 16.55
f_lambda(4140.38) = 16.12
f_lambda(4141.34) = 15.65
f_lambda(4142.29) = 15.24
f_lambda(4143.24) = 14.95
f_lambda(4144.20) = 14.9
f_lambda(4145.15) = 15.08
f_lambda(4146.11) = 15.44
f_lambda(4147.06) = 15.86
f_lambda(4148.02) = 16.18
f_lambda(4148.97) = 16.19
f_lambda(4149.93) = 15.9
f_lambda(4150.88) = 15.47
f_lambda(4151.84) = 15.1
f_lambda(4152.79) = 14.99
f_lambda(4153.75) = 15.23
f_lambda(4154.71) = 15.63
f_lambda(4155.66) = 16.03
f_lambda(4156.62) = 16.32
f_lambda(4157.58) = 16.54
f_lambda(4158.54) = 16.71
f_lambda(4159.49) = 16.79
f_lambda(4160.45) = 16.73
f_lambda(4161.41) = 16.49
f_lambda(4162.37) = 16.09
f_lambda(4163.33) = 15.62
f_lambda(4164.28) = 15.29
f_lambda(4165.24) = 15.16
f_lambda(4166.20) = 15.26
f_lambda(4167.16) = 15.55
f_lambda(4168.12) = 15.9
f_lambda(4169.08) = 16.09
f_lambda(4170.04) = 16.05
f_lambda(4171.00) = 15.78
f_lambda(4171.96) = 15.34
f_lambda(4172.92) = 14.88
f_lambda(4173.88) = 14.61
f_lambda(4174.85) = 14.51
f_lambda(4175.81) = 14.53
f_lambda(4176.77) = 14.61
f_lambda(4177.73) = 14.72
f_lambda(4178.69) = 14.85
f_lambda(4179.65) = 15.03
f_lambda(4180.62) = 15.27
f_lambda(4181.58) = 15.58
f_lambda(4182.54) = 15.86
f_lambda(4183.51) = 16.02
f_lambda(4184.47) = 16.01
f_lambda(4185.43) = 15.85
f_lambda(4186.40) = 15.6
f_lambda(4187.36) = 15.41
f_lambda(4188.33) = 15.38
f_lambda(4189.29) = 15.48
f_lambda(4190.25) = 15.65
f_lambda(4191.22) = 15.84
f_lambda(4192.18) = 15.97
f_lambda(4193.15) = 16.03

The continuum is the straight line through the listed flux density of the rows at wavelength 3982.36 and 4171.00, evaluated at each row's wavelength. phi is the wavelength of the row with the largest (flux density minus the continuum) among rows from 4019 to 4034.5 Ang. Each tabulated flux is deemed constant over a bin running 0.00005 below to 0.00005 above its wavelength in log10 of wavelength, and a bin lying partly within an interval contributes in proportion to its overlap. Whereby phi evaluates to 4024.76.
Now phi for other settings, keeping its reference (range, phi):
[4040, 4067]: 4040.55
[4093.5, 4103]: 4094.87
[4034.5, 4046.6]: 4038.69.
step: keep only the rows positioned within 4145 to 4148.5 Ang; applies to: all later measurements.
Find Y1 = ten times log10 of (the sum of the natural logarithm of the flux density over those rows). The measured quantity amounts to 10.4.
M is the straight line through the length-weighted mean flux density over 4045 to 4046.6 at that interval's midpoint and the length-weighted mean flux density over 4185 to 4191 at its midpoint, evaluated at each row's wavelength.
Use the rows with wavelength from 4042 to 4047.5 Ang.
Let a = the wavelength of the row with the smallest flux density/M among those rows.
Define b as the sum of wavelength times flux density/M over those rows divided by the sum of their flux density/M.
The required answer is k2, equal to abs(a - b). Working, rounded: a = 4044.27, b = 4044.7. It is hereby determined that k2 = 0.5 Ang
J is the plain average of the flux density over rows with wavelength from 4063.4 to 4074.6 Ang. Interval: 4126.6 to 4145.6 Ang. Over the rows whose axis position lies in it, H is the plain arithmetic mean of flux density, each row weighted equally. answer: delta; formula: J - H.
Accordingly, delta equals -0.7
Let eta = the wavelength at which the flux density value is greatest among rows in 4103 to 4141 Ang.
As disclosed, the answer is 4137.52 Ang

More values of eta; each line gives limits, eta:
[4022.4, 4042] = 4024.76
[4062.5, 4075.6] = 4062.94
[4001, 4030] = 4024.76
